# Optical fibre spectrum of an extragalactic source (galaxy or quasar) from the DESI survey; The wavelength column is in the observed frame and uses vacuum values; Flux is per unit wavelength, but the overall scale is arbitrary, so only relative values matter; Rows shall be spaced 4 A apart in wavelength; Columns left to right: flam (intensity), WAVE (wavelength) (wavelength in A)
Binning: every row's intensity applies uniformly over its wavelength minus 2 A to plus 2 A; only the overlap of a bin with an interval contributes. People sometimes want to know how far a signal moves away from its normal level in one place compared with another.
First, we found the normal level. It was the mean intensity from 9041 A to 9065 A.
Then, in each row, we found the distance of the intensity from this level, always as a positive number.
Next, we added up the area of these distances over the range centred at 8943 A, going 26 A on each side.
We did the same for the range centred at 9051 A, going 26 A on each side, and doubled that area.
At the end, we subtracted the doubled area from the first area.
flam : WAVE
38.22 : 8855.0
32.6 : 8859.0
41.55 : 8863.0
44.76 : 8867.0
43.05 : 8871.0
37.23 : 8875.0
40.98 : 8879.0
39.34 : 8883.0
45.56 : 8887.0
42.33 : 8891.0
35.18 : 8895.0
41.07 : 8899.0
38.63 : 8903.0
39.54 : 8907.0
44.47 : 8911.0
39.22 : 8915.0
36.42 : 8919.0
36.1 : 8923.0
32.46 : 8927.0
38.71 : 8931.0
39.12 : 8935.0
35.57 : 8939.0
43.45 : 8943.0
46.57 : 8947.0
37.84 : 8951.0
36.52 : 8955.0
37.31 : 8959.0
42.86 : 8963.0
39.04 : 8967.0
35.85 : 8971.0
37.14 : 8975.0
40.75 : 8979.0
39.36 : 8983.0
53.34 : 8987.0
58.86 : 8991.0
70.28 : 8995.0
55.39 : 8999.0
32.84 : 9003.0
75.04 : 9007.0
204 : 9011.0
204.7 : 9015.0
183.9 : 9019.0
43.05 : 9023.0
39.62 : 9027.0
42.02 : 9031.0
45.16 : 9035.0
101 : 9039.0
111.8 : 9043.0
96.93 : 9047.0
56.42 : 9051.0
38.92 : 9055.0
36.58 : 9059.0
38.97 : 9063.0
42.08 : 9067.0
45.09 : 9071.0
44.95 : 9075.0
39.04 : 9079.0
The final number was -1300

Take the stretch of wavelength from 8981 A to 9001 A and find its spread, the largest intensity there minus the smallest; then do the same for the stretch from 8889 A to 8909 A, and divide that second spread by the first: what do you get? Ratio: 0.23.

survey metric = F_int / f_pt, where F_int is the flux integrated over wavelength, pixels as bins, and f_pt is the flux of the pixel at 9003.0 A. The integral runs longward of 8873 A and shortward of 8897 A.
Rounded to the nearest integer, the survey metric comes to 29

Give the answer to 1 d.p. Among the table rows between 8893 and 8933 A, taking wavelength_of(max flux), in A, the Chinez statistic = 8911.0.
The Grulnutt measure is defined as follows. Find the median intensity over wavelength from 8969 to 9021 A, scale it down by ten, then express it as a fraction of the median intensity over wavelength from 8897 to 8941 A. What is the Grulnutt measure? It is 0.14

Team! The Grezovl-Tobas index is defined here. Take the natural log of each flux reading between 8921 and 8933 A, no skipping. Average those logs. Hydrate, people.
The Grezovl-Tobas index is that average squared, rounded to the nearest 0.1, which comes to 12.8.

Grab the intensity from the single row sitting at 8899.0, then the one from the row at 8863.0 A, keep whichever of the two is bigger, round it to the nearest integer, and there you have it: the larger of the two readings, 42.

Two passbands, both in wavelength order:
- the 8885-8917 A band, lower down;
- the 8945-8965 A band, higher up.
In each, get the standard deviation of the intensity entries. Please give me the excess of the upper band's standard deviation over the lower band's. 1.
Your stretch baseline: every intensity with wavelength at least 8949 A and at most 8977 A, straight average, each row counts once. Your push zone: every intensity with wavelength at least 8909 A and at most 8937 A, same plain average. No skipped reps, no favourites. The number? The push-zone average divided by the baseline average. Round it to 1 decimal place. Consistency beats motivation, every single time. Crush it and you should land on 1.0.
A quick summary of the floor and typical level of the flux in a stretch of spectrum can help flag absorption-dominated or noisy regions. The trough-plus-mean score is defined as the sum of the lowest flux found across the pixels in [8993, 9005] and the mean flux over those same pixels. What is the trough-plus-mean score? 86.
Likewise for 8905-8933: 71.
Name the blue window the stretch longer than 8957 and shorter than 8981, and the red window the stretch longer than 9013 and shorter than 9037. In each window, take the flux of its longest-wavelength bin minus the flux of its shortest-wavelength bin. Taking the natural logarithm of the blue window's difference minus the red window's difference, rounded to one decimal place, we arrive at 5.1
